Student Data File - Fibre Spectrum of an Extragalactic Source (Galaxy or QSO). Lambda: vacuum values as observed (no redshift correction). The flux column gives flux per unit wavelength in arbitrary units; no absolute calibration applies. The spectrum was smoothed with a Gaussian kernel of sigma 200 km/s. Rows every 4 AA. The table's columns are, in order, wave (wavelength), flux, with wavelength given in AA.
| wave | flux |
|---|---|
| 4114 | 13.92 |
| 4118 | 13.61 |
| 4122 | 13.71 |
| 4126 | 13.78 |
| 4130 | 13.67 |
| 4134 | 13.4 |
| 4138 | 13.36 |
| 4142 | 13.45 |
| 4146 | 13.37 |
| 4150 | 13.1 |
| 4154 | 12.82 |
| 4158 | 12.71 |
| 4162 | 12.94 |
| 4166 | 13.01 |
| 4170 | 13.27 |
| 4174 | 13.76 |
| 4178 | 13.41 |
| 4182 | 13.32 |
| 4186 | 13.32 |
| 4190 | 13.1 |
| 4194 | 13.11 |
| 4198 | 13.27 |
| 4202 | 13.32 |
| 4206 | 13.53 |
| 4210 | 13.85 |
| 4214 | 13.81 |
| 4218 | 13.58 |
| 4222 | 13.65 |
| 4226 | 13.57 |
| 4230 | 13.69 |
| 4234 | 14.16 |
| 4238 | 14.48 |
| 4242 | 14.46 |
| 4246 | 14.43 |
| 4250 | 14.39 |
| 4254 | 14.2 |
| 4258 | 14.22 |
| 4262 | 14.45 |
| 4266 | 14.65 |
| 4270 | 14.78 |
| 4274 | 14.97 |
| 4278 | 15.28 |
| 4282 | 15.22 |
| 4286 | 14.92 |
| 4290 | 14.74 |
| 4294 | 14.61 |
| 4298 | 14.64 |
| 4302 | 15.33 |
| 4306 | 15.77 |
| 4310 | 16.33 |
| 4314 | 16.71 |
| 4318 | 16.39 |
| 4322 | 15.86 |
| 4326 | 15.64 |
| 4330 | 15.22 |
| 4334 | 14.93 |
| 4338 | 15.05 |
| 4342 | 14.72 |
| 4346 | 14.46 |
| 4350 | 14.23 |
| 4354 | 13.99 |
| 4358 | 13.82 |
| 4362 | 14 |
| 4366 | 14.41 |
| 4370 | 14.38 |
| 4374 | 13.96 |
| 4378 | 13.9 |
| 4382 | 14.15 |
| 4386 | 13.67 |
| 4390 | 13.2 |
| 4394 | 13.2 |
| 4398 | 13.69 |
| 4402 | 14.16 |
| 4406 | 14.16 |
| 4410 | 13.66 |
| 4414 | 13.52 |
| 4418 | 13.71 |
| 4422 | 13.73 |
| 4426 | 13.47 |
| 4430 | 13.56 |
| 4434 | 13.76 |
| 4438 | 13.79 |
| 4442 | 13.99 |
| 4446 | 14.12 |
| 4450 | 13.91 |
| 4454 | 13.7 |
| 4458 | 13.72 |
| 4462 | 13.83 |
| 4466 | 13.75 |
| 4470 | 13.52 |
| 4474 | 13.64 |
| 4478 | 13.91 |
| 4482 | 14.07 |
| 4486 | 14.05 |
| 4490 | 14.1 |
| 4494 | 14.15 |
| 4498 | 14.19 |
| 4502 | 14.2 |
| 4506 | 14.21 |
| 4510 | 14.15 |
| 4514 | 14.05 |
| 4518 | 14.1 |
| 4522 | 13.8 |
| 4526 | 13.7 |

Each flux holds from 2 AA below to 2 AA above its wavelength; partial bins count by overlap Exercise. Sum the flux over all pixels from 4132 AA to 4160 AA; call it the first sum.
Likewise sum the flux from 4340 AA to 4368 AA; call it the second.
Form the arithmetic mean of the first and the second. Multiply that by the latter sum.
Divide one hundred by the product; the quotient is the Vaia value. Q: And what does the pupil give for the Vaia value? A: 0.0105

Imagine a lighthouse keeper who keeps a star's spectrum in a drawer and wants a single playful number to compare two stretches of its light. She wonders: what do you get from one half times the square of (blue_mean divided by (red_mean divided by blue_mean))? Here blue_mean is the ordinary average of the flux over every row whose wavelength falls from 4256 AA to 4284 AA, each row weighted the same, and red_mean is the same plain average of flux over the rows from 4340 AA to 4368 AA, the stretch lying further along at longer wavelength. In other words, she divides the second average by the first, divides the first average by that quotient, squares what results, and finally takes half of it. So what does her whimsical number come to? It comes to 118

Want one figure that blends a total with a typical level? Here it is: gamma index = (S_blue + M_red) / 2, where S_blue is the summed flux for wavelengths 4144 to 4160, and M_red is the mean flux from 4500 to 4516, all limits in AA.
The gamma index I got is 33.1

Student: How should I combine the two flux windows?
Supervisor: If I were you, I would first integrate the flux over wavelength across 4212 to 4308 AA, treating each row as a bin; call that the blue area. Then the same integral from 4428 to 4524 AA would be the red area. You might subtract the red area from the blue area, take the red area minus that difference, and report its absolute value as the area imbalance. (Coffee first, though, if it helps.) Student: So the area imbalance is 1282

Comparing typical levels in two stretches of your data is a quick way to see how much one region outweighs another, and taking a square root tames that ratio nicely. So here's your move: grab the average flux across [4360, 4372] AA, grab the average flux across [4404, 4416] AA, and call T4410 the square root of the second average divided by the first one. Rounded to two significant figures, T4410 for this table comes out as 0.98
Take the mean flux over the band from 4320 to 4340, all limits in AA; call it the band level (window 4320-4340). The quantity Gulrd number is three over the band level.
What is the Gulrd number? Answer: 0.196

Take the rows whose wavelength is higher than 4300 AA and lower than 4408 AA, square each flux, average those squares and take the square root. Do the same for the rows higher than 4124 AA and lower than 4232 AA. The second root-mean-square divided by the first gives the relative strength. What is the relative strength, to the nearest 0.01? 0.91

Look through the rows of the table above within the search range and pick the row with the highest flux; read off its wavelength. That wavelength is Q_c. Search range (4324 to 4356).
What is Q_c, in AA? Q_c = 4326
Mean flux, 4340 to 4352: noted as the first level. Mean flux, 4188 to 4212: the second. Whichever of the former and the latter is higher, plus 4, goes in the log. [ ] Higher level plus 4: 18.5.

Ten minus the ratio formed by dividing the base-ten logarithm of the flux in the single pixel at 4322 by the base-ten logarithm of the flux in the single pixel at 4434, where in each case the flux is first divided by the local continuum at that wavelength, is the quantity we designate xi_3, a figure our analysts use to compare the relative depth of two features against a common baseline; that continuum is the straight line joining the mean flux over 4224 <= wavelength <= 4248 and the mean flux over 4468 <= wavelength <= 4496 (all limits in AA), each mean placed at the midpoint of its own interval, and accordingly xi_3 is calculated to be 18.3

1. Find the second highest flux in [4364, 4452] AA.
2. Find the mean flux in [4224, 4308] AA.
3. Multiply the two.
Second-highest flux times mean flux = 210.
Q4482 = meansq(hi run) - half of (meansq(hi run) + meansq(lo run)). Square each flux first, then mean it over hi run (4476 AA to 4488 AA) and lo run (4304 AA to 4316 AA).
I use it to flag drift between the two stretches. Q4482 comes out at -34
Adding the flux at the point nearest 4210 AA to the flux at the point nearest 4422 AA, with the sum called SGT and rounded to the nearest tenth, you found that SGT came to 27.6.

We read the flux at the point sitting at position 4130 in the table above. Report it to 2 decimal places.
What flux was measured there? 13.67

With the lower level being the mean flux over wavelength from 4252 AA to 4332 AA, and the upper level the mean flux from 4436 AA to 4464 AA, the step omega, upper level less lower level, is -1.3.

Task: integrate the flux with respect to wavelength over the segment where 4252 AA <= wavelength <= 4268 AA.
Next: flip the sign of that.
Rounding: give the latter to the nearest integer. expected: -230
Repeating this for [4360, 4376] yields -227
